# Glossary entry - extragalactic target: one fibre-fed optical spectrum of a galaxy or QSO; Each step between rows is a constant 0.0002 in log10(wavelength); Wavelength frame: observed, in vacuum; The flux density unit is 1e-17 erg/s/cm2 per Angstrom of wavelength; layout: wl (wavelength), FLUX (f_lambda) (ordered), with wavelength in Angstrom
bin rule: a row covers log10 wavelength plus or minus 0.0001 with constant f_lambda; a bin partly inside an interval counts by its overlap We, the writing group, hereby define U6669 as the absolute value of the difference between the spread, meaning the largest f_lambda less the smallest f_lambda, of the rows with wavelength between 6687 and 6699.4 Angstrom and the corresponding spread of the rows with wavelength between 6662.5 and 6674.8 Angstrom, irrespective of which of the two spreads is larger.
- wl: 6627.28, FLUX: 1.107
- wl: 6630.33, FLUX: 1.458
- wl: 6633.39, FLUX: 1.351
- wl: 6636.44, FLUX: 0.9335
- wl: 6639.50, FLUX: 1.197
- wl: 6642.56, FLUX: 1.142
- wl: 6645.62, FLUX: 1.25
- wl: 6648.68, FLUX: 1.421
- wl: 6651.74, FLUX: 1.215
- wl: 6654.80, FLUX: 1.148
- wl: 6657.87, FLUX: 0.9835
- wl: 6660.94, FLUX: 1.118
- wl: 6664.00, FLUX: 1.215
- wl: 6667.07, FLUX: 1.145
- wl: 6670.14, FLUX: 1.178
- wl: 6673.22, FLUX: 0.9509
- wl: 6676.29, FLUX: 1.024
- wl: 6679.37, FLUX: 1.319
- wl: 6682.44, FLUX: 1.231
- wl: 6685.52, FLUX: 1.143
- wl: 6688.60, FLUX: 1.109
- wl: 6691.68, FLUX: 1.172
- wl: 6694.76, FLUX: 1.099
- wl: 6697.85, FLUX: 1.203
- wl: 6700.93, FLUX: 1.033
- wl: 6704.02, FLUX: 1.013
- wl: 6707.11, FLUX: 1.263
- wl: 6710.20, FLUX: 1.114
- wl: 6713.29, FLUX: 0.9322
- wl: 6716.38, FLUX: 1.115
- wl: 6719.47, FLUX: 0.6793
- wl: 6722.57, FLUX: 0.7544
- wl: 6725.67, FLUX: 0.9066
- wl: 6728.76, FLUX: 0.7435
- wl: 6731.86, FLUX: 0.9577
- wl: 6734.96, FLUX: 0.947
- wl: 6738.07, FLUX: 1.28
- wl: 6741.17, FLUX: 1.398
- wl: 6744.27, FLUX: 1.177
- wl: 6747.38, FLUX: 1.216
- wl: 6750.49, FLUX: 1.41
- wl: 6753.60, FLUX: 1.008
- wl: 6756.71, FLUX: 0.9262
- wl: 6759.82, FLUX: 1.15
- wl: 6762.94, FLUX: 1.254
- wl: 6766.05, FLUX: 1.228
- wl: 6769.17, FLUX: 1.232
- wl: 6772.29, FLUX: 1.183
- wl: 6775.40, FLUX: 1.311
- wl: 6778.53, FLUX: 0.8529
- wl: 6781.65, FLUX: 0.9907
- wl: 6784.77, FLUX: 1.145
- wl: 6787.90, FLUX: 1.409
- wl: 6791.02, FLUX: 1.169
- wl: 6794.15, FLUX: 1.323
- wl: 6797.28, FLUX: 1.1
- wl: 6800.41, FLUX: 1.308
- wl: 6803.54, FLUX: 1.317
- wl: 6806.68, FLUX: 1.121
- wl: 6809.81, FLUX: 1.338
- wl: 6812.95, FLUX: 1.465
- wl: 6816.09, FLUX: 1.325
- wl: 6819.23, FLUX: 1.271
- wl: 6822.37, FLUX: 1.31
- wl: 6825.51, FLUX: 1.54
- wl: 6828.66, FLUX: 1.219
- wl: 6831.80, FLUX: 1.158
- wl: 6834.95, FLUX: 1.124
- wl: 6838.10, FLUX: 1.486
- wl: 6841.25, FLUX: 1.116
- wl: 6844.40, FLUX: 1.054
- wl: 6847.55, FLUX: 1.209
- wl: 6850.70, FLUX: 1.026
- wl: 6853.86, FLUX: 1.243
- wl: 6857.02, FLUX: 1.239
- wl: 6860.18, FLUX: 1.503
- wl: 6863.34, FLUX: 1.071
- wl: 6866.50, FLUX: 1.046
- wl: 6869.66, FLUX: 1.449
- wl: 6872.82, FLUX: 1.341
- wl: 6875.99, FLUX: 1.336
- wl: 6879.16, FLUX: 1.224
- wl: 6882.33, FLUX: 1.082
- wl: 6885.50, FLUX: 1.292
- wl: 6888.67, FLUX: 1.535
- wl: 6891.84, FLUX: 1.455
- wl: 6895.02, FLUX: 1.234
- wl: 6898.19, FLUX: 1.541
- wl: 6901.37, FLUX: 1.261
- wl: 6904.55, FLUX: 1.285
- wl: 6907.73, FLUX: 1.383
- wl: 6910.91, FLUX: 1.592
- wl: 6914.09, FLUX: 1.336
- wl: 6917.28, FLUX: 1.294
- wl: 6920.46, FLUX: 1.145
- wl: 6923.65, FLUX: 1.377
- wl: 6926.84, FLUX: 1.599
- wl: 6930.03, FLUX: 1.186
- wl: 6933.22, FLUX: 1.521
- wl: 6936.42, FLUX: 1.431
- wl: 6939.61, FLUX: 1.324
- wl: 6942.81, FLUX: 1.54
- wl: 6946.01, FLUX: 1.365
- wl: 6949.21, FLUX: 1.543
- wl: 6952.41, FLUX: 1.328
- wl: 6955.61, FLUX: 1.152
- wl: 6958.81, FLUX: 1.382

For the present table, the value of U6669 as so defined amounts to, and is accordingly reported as 0.16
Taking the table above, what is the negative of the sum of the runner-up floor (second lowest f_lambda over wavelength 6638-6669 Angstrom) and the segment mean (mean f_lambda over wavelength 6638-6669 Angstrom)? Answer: -2.30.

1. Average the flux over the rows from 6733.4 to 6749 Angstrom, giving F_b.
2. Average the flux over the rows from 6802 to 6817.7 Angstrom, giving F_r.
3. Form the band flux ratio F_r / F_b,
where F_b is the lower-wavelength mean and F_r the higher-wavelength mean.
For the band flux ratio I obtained 1.09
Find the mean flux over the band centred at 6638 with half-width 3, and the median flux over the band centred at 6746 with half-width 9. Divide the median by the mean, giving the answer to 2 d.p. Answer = 1.17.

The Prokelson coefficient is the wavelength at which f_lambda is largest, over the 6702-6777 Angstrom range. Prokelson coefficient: 6750.49 Angstrom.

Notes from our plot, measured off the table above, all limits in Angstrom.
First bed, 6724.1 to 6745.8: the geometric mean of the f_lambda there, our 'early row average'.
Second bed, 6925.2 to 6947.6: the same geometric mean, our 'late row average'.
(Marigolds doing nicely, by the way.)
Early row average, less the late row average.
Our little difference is -0.38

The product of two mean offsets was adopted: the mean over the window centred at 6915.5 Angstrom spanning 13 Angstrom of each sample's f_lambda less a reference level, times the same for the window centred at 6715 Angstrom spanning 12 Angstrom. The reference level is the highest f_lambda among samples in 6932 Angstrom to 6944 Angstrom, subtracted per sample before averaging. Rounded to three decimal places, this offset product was 0.115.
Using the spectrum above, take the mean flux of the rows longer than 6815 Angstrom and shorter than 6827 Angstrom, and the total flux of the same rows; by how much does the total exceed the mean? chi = 4.08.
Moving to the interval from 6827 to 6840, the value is 3.74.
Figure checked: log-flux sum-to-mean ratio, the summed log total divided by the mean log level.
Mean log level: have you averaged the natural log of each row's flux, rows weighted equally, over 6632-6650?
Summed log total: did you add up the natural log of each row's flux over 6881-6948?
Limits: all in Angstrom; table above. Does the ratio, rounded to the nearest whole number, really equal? 35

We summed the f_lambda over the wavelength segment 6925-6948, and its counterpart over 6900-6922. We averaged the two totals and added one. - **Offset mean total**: 10.6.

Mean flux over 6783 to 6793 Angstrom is 1.24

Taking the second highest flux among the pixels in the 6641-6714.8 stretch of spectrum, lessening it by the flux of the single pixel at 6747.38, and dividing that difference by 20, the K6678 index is 0.005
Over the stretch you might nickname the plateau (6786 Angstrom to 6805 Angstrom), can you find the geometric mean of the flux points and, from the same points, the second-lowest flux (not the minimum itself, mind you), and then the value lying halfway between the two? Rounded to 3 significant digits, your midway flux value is 1.22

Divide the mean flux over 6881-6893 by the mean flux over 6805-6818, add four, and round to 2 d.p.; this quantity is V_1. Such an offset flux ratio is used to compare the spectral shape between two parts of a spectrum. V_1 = 5.02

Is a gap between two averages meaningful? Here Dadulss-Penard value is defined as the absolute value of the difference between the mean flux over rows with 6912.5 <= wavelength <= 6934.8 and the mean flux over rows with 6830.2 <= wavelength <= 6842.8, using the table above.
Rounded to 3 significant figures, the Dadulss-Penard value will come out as 0.130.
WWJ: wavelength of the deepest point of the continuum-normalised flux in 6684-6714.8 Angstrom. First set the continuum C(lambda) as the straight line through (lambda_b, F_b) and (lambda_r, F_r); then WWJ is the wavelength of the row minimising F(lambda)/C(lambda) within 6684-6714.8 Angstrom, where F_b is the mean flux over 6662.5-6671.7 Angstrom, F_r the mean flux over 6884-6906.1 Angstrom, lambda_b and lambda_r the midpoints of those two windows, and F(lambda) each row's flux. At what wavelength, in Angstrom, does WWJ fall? 6713.29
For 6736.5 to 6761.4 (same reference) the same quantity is 6756.71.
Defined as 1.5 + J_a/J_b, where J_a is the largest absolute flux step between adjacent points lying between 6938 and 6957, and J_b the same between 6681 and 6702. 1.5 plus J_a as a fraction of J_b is 2.77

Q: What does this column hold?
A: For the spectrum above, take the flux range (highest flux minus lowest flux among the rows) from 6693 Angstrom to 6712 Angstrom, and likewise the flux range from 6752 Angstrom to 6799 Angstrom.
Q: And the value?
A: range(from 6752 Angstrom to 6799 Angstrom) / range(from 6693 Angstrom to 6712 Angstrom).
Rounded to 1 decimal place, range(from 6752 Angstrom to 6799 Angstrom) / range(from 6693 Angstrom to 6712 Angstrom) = 2.2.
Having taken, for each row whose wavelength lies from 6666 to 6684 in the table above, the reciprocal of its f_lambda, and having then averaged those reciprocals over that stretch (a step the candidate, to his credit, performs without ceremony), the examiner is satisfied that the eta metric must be 0.887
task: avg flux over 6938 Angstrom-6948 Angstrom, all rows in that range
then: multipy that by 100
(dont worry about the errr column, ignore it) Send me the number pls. 141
